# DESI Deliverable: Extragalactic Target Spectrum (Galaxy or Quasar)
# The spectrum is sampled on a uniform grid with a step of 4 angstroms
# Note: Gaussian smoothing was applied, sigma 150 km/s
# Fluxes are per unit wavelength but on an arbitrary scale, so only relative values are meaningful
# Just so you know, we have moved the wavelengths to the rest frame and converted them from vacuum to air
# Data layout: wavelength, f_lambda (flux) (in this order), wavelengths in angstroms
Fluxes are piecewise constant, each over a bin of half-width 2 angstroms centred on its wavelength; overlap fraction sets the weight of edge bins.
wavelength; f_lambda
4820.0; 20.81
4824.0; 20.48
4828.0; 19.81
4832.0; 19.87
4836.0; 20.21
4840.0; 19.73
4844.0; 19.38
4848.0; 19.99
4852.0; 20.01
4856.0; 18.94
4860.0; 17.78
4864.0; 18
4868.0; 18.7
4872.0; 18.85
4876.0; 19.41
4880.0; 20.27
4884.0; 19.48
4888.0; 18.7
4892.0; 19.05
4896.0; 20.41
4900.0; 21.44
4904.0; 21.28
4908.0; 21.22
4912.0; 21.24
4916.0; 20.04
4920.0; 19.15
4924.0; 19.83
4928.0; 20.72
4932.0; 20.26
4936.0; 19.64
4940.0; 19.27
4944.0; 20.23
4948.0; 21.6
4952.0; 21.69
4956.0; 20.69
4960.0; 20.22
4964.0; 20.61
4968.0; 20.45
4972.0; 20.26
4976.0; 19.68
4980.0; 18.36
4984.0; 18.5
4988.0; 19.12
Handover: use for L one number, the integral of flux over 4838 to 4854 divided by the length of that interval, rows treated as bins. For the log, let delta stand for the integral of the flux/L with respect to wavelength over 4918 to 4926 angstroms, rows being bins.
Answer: 7.88 angstroms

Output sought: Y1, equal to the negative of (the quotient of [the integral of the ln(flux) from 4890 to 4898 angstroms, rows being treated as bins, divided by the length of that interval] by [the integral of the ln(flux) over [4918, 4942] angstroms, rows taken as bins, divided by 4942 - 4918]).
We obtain -1.00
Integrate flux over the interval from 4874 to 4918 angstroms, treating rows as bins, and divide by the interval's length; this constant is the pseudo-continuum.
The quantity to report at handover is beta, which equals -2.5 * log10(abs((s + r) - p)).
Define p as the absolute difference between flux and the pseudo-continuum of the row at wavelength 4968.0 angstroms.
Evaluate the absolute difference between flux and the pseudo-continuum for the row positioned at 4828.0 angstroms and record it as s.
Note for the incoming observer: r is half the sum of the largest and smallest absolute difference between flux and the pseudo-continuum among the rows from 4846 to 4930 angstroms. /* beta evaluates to -0.4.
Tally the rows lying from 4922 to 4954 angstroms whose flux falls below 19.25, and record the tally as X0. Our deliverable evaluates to 0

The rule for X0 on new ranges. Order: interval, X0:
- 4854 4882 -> 5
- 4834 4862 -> 2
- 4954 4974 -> 0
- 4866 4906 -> 4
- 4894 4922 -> 1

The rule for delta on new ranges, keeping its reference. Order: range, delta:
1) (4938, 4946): 7.99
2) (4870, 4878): 7.74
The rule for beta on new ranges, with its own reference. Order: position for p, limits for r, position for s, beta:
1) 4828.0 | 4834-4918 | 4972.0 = 0.2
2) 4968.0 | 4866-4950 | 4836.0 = 0.6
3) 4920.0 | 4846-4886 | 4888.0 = -0.6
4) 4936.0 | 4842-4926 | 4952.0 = -0.8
